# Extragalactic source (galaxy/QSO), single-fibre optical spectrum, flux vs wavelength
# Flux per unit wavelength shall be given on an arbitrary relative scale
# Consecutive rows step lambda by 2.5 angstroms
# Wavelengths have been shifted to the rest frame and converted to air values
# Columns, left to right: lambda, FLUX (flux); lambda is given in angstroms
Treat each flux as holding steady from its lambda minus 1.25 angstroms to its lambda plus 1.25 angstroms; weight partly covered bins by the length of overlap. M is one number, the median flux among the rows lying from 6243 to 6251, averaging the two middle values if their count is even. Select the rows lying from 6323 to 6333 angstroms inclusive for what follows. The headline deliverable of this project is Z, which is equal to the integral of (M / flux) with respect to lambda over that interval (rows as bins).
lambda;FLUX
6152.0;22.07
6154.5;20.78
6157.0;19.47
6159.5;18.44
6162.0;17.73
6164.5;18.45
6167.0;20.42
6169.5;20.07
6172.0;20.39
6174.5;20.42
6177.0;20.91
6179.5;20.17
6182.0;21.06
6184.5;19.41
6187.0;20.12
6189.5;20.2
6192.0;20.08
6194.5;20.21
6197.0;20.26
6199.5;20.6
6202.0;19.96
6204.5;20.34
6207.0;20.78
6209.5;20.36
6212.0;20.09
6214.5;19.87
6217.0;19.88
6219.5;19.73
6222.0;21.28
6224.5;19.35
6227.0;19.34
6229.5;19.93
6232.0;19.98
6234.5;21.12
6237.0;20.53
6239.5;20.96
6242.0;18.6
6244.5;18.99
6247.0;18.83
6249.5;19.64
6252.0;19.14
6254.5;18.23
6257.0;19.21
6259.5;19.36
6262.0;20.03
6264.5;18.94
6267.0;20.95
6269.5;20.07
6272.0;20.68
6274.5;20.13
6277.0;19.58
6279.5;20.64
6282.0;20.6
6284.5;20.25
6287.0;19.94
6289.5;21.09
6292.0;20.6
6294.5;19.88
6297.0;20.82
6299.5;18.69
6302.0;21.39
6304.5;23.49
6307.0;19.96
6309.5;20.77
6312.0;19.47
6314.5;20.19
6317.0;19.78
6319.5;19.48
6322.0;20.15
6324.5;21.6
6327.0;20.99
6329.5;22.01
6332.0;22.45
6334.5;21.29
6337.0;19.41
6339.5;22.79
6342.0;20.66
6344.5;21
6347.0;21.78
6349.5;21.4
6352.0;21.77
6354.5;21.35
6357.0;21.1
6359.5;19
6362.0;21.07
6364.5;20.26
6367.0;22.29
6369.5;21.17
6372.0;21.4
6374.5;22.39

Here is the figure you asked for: 8.8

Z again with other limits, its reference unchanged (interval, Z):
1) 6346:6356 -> 8.8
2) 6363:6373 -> 8.9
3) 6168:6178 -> 9.3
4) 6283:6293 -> 9.3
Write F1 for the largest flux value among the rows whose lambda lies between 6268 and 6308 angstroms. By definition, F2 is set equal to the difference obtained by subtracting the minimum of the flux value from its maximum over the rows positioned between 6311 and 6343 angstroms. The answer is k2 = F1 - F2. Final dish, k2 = 20.1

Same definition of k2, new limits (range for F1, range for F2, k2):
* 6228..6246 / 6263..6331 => 16.3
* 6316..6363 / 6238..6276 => 20.1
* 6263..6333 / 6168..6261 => 20.4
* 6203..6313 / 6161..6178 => 20.3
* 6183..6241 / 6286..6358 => 16.5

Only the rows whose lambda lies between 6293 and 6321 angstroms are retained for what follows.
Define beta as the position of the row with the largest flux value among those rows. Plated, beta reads 6304.5 angstroms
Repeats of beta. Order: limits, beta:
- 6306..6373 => 6339.5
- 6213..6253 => 6222.0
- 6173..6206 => 6182.0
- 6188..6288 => 6222.0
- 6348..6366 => 6352.0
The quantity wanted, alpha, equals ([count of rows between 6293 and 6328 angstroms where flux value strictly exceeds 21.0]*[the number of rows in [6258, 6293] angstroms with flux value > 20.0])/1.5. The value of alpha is 20.0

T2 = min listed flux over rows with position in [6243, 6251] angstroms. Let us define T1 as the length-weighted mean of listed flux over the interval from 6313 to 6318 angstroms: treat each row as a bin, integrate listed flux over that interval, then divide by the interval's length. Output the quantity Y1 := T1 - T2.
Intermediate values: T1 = 20.0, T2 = 18.83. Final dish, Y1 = 1.1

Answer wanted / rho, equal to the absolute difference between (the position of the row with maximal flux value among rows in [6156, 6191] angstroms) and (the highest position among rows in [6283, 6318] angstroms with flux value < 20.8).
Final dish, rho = 135.0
